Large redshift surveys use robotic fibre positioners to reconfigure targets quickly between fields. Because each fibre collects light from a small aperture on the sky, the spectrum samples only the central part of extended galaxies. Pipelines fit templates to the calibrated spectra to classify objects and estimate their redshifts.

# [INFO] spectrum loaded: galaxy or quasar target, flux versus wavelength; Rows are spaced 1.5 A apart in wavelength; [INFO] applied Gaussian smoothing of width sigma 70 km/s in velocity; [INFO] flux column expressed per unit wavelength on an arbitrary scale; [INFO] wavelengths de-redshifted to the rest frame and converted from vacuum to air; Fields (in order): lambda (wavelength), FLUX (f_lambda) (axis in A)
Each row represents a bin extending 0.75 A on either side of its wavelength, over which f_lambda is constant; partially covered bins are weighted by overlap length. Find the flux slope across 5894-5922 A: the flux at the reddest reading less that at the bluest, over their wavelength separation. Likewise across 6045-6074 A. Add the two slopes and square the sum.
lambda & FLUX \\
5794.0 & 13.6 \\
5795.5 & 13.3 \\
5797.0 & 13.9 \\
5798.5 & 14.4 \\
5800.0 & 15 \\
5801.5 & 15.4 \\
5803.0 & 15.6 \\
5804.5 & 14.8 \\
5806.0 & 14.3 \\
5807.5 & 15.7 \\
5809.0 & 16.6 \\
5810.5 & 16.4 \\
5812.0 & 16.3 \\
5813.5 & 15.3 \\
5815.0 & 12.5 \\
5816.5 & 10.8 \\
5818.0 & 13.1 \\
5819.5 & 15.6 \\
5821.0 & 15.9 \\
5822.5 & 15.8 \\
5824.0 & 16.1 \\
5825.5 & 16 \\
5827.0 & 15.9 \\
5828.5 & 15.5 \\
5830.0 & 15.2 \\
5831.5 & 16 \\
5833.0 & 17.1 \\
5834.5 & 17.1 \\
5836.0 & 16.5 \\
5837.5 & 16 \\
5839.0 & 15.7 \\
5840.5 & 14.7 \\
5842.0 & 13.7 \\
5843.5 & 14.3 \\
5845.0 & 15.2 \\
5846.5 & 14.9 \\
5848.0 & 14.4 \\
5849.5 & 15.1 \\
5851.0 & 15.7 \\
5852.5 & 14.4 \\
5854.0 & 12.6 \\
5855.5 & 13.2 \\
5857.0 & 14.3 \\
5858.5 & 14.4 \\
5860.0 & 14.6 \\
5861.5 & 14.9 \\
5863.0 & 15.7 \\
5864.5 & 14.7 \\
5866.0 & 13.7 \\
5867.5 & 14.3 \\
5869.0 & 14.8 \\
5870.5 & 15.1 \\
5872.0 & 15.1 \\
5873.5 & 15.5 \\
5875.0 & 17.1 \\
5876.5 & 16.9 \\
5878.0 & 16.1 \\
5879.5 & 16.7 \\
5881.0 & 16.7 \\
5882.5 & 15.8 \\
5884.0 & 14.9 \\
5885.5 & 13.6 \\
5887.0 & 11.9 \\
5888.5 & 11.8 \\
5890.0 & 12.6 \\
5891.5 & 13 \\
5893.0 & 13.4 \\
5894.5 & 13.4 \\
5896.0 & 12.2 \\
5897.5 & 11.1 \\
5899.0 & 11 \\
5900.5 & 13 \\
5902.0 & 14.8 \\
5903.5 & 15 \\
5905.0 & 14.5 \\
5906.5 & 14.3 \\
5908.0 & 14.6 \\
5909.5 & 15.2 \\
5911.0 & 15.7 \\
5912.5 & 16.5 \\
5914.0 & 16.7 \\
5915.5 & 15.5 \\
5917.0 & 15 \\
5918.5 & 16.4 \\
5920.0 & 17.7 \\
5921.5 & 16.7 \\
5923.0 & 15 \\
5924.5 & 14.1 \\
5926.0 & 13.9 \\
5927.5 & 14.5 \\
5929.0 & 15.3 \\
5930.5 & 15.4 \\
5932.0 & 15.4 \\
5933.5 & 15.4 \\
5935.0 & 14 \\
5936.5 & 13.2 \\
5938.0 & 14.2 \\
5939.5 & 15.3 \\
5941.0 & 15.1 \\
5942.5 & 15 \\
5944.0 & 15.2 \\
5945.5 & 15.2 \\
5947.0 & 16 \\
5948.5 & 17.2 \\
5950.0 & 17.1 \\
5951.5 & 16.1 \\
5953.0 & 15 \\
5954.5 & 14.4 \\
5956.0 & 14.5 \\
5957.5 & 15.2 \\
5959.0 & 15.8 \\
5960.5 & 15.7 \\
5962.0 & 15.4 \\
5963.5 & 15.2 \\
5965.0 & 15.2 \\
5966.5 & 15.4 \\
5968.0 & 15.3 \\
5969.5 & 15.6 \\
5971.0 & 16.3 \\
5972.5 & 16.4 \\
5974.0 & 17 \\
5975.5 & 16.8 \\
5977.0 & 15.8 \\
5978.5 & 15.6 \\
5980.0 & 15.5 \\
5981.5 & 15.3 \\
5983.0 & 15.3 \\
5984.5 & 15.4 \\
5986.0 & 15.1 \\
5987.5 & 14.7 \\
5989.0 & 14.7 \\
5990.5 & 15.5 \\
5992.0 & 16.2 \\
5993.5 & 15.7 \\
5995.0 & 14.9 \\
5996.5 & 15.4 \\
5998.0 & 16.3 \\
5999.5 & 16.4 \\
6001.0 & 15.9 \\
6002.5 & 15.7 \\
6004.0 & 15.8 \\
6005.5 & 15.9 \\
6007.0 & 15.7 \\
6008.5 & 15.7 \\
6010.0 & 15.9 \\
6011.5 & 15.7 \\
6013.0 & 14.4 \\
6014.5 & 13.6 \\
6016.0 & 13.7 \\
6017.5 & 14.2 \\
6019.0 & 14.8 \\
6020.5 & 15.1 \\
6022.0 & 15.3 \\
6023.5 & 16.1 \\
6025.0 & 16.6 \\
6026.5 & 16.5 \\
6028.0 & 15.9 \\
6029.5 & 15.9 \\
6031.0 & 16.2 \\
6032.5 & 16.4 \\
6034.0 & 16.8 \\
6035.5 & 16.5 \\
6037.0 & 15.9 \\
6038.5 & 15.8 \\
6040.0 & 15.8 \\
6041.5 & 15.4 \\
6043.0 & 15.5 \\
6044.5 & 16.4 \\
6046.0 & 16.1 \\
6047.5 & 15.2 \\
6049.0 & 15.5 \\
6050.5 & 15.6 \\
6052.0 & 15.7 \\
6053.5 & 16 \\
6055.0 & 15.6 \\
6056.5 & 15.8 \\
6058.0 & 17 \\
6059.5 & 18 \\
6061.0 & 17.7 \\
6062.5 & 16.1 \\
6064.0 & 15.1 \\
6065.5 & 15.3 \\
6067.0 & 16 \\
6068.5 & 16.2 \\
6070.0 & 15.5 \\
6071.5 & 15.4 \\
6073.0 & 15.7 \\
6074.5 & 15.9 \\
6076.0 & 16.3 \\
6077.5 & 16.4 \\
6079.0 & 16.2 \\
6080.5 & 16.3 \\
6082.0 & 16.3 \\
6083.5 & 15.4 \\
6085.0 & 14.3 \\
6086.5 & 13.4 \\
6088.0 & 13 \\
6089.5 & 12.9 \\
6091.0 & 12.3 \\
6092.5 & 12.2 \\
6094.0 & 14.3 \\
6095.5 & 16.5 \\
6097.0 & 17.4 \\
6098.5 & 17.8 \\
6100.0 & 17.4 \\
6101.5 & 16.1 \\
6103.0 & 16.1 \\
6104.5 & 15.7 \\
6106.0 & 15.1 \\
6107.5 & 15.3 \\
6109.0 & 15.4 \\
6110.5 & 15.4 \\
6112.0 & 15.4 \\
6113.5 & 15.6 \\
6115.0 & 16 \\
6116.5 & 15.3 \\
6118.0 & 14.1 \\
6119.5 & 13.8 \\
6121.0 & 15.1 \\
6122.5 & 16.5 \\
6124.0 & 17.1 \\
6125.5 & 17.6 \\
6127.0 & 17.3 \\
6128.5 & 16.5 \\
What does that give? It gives 0.0115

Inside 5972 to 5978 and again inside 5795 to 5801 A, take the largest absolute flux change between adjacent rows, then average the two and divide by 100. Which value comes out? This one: 0.0080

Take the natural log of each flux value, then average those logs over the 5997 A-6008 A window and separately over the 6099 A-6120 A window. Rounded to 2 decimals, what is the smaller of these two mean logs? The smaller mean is 2.74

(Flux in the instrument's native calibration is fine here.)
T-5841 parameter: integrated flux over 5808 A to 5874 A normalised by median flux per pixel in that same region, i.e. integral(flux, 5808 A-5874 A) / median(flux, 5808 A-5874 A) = 65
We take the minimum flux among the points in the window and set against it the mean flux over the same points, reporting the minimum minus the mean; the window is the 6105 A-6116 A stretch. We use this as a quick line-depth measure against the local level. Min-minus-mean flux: -0.4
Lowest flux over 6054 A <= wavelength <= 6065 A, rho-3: 15.1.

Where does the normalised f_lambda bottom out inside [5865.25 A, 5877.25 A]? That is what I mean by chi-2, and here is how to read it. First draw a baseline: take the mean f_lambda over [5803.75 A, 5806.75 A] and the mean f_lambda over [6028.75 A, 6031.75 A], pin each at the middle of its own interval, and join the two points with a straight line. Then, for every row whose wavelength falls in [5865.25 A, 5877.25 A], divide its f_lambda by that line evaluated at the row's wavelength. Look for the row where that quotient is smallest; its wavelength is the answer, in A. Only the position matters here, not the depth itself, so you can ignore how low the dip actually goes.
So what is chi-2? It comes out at 5866.0 A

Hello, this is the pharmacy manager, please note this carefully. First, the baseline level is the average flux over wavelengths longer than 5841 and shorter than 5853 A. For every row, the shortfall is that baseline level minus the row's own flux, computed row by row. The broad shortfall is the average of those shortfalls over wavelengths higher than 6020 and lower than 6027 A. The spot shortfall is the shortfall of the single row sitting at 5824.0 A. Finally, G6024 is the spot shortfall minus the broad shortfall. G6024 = -0.2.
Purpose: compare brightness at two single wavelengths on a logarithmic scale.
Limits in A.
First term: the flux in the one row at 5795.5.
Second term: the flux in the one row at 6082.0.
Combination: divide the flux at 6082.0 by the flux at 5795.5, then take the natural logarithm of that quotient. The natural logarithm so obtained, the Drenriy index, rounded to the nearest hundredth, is 0.20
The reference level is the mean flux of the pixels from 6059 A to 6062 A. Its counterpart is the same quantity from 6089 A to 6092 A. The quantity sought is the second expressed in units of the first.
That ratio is 0.71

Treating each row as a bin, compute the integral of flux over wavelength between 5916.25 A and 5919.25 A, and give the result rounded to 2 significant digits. 47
